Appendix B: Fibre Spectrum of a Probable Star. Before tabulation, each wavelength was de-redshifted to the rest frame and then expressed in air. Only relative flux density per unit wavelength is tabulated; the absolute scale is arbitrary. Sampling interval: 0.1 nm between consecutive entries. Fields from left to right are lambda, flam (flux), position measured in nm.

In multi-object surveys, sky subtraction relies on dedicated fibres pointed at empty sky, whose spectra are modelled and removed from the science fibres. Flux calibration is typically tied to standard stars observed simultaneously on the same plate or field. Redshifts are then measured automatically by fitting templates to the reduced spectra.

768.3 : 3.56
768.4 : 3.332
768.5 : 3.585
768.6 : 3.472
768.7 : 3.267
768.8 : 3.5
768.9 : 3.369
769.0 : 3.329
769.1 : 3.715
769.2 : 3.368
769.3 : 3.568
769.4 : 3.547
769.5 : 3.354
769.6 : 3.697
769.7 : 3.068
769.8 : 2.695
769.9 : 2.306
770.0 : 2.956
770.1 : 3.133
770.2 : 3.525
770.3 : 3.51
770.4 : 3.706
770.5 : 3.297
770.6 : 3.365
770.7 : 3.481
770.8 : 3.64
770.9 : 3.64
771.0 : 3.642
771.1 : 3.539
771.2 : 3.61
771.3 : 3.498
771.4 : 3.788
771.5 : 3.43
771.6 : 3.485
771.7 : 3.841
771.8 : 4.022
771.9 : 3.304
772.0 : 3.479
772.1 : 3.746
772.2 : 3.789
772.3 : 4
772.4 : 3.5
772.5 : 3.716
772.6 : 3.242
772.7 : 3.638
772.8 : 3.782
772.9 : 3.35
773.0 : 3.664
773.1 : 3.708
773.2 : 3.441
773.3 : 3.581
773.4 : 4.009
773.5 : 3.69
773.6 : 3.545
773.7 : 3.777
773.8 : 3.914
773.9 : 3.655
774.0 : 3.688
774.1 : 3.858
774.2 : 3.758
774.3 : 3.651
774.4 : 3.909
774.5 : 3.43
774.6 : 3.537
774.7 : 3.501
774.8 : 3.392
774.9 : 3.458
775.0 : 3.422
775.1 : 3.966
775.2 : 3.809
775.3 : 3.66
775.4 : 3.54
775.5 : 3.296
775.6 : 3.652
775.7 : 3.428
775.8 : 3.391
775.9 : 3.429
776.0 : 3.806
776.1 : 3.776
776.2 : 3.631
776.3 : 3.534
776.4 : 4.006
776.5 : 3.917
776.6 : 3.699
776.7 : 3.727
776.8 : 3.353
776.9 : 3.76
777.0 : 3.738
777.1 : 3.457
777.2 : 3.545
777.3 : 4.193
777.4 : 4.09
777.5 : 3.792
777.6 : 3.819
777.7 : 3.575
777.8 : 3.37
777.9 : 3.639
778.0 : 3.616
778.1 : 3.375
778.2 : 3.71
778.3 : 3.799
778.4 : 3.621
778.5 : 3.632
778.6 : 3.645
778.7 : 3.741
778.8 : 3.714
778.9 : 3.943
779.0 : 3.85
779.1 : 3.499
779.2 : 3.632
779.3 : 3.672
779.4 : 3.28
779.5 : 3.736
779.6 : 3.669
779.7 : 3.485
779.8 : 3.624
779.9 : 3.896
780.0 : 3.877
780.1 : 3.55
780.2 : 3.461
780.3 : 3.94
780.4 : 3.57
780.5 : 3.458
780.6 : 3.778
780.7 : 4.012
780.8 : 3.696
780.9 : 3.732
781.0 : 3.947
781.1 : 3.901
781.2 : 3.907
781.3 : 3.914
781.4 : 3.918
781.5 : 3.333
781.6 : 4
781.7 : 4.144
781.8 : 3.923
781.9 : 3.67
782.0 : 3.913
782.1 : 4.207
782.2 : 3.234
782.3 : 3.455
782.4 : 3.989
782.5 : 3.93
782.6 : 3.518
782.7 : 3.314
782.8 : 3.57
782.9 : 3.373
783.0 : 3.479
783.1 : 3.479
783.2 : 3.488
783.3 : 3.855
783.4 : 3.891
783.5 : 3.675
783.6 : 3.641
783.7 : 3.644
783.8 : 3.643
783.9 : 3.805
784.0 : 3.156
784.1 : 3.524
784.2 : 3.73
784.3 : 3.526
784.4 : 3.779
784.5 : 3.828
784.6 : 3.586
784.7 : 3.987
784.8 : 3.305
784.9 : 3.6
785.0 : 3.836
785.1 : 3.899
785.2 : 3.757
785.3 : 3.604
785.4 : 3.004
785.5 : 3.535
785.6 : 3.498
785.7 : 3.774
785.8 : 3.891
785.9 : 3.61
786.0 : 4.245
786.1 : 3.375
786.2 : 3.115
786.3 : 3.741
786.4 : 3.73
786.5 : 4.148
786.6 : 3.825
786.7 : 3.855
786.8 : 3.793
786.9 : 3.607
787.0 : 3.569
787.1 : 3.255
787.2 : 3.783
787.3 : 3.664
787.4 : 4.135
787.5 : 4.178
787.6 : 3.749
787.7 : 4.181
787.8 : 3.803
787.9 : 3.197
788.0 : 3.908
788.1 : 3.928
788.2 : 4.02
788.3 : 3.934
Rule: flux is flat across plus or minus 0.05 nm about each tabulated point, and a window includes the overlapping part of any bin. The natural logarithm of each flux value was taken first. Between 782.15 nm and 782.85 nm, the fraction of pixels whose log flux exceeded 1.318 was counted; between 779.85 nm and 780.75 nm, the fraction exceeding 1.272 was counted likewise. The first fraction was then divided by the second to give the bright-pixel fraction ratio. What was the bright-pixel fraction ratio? 0.43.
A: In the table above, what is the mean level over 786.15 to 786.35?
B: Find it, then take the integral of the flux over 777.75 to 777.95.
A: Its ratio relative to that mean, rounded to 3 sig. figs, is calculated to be 0.204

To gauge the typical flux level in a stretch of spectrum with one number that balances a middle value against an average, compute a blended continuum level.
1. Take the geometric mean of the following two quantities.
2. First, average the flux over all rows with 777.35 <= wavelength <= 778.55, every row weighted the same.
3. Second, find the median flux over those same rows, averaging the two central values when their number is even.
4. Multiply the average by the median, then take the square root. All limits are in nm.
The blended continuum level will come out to 3.65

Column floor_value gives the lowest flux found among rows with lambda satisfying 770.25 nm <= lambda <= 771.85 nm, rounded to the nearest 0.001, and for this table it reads 3.297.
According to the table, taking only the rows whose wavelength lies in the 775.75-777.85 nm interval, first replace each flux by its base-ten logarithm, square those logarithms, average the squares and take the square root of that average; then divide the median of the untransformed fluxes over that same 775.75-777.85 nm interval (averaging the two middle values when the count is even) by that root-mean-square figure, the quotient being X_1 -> 6.57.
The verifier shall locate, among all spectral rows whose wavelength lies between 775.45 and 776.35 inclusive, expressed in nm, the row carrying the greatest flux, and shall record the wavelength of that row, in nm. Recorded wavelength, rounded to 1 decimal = 776.0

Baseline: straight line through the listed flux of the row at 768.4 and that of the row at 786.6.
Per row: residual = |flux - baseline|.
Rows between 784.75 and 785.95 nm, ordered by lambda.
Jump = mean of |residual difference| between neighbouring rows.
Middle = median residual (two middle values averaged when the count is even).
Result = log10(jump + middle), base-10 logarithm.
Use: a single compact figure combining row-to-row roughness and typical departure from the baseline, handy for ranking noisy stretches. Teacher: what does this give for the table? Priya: -0.404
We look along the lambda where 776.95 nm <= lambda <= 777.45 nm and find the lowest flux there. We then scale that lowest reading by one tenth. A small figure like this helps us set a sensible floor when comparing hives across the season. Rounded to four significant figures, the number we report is 0.3457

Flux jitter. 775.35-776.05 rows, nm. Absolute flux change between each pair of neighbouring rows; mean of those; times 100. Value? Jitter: 21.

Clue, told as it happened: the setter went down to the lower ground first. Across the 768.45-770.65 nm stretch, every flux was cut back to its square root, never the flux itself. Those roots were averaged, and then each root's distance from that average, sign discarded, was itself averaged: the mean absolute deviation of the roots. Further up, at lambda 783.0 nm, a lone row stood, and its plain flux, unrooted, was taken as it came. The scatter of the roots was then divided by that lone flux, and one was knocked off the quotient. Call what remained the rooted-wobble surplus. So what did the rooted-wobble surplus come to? -0.981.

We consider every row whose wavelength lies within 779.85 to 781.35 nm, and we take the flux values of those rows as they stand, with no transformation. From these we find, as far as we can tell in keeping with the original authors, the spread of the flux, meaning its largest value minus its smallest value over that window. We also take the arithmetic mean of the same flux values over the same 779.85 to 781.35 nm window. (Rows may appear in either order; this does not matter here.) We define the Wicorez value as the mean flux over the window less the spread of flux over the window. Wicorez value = 3.22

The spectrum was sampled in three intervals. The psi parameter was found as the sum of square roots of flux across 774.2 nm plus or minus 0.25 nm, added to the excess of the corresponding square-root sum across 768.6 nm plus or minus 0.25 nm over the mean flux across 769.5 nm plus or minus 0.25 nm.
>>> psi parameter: 15.5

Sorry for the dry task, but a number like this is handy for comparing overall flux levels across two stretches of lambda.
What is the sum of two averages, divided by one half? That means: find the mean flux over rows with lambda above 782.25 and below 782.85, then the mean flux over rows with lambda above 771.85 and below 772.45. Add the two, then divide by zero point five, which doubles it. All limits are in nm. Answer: 14.53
